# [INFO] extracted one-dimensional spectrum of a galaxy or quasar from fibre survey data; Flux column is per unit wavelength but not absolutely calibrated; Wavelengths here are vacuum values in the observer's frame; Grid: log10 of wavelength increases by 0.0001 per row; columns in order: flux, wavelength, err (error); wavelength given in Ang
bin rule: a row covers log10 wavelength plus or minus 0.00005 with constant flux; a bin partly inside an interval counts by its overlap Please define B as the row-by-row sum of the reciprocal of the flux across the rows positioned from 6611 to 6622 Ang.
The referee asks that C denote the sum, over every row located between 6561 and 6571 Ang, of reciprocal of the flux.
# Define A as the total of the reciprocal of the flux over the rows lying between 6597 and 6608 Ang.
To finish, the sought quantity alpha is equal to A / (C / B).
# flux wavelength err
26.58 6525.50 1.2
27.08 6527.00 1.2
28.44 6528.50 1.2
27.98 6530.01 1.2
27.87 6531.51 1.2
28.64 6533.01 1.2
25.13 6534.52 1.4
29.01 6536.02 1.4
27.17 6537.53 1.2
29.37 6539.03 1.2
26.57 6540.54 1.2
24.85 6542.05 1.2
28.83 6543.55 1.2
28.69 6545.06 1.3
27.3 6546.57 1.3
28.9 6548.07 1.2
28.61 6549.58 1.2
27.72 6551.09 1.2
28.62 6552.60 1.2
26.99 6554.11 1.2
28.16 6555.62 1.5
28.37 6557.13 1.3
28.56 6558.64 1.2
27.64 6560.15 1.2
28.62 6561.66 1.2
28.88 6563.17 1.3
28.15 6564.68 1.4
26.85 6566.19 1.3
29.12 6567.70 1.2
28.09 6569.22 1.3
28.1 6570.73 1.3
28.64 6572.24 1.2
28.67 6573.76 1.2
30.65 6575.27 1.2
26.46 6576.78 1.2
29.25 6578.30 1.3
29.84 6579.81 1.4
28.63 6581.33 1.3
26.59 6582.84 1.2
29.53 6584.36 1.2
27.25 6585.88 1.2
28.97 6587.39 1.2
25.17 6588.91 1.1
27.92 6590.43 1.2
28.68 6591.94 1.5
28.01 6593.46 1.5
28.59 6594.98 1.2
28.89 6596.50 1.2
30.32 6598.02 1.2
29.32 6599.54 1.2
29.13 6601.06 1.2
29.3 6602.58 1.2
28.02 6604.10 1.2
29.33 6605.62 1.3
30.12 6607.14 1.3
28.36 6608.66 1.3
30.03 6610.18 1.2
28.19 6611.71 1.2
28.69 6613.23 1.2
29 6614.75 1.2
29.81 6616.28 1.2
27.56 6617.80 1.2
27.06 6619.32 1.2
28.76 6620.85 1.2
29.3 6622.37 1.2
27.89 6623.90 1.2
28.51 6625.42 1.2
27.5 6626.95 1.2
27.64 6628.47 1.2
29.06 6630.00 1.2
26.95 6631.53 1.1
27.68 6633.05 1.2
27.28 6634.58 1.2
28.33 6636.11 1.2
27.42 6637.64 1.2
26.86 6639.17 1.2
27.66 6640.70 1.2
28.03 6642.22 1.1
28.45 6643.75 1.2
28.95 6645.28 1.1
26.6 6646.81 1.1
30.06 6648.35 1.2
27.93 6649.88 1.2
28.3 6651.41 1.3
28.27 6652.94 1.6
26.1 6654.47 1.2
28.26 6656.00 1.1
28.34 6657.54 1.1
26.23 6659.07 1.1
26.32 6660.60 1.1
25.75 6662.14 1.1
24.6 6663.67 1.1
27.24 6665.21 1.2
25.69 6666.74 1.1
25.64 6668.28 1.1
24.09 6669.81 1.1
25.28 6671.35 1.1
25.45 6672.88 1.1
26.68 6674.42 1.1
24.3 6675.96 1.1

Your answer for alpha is 0.237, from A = 0.239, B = 0.246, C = 0.248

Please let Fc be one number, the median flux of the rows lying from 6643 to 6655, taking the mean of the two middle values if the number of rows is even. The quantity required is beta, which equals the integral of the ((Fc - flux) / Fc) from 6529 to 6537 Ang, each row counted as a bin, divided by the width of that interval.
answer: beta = 0.0195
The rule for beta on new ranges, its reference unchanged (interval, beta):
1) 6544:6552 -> 0.0004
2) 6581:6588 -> 0.0047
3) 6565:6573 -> 0.0044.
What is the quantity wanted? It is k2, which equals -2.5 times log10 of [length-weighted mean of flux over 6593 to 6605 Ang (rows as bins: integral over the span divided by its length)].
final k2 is -3.65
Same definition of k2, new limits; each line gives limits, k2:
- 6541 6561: -3.61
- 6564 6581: -3.64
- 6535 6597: -3.62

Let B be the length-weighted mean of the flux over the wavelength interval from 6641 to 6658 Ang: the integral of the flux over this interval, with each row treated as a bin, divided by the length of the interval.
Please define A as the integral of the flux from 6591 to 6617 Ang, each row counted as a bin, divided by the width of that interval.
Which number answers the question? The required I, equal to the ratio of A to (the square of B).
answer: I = 0.0368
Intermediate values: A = 29.0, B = 28.1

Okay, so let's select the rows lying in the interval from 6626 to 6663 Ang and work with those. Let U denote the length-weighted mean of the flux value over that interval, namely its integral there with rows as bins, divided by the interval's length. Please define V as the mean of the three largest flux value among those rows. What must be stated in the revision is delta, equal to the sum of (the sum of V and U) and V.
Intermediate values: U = 27.7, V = 29.4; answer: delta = 86.4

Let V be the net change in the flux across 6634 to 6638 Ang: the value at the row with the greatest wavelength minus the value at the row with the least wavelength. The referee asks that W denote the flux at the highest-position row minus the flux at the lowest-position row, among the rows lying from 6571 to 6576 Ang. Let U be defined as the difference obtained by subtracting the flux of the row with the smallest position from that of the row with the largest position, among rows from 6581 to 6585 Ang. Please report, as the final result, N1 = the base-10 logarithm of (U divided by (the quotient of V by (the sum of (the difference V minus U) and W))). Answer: 0.9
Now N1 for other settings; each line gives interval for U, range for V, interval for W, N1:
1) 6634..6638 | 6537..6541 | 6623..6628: -0.6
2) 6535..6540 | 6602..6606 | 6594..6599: 1.2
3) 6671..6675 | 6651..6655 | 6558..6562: 0.4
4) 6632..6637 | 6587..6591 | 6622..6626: 0.2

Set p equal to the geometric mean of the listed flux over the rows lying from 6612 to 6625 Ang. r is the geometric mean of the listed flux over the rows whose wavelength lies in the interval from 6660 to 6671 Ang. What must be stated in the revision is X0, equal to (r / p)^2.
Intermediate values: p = 28.5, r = 25.6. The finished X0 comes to 0.81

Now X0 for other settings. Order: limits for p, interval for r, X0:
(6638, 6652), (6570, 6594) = 1.01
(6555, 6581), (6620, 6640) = 0.96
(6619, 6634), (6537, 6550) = 0.98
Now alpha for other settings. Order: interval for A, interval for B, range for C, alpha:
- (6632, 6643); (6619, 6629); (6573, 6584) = 0.258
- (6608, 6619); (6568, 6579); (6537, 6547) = 0.234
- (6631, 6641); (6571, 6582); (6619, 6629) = 0.248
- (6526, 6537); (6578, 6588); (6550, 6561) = 0.248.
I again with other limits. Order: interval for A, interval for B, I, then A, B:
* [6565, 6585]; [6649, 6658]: 0.0366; 28.5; 27.9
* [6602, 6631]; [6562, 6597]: 0.0357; 28.6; 28.3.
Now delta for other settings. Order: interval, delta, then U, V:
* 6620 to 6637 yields 86.1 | 28.1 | 29.0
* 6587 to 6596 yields 85.4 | 27.9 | 28.7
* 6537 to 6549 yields 85.8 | 27.7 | 29.0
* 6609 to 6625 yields 88.0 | 28.6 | 29.7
